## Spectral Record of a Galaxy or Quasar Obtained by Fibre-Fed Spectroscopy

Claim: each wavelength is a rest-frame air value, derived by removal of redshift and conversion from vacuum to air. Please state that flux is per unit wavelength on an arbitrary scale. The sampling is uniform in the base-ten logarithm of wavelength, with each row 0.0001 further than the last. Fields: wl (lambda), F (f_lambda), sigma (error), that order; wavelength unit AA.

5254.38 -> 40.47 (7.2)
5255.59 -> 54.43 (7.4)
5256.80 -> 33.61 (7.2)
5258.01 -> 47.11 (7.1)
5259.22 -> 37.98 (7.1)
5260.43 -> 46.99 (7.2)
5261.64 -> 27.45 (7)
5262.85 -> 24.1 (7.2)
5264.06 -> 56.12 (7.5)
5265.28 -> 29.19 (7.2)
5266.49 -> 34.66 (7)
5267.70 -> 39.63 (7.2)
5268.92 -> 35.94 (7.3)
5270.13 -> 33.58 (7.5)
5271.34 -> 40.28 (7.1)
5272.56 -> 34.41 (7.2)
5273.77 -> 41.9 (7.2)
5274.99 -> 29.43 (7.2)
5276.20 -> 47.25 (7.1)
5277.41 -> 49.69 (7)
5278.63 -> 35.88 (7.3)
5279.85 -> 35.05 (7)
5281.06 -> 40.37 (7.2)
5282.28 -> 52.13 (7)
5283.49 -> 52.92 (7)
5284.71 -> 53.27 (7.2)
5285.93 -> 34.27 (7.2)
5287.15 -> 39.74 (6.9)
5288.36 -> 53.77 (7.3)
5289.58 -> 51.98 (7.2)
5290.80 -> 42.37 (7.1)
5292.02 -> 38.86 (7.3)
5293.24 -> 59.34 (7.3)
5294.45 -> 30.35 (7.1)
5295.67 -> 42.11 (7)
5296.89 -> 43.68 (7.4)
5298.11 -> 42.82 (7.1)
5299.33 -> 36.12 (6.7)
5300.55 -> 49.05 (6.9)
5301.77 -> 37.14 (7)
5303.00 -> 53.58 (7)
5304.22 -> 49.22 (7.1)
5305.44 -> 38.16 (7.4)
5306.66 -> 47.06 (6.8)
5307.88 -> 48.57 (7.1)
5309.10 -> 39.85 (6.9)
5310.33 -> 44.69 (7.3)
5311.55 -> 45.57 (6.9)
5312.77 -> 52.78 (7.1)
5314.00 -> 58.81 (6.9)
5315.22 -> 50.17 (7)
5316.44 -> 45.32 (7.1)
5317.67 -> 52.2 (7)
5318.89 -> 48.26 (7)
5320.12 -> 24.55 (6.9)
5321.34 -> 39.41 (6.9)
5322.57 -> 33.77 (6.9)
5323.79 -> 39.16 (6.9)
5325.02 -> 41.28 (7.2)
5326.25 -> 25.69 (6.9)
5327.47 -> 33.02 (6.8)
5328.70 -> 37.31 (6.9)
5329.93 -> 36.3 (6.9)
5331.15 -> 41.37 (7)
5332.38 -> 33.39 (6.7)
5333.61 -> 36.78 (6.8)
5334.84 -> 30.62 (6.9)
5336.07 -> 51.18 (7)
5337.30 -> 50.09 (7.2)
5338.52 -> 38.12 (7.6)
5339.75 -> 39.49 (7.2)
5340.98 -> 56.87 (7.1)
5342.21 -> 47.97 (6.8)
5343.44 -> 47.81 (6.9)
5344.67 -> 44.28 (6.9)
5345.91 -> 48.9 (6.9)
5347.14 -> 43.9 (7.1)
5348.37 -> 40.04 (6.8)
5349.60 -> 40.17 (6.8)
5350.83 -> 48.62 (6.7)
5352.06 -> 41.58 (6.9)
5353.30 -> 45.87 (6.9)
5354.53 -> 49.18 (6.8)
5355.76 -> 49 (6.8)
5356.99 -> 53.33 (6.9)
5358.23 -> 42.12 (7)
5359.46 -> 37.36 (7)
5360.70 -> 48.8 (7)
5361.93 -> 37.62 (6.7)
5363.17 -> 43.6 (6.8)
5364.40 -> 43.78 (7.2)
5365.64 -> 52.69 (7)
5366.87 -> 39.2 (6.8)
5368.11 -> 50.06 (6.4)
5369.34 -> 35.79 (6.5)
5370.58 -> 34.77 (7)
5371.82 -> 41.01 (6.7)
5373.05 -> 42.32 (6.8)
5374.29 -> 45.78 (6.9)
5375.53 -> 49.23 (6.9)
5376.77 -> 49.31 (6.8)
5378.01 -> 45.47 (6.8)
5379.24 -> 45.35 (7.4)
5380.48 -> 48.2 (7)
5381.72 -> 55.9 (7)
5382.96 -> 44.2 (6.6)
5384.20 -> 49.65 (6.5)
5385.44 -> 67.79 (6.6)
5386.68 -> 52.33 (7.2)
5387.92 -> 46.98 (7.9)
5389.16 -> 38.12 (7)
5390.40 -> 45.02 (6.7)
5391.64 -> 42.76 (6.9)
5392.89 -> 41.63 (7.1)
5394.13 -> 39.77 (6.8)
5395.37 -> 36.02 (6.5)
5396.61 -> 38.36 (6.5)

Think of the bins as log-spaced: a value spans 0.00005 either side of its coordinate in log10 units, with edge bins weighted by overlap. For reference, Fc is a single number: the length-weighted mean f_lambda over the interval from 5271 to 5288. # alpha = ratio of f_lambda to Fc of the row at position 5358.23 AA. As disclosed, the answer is 1.00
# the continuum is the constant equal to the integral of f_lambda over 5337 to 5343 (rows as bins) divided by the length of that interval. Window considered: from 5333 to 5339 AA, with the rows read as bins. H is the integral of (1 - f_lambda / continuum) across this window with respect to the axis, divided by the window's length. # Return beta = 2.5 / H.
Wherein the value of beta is 23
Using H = 0.11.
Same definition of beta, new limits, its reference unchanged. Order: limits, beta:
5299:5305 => 98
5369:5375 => 19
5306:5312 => 86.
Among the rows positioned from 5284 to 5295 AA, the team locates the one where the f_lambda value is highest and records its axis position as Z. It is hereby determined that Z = 5293.24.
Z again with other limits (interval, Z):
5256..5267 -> 5264.06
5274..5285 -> 5284.71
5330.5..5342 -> 5340.98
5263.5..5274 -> 5264.06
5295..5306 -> 5303.00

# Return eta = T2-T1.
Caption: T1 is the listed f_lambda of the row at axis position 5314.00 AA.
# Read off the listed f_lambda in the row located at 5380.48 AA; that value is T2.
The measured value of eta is -11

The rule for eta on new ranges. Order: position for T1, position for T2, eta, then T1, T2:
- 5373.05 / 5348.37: -2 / 42.32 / 40.04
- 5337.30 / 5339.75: -11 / 50.09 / 39.49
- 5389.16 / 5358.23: 4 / 38.12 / 42.12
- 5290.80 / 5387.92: 5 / 42.37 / 46.98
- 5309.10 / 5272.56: -5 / 39.85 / 34.41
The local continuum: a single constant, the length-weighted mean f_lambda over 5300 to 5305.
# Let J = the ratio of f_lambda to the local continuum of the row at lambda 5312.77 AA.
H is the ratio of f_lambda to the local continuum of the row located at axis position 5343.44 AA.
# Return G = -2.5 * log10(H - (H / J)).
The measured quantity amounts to 2.35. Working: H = 1.02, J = 1.13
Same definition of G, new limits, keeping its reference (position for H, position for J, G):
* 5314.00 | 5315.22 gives 2.71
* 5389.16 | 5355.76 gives 3.62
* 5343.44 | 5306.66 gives 5.92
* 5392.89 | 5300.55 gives 3.50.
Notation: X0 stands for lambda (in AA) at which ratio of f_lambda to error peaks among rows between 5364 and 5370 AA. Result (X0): 5368.11 AA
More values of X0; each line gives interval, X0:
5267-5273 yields 5271.34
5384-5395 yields 5385.44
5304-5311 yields 5304.22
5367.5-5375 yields 5368.11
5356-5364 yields 5356.99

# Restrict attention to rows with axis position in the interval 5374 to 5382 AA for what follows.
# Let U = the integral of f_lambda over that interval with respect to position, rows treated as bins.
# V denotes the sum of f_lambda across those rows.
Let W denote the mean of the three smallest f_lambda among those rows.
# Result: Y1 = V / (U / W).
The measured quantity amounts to 40.0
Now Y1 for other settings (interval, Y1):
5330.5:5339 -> 27.6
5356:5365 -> 30.2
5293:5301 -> 32.3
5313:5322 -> 28.2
